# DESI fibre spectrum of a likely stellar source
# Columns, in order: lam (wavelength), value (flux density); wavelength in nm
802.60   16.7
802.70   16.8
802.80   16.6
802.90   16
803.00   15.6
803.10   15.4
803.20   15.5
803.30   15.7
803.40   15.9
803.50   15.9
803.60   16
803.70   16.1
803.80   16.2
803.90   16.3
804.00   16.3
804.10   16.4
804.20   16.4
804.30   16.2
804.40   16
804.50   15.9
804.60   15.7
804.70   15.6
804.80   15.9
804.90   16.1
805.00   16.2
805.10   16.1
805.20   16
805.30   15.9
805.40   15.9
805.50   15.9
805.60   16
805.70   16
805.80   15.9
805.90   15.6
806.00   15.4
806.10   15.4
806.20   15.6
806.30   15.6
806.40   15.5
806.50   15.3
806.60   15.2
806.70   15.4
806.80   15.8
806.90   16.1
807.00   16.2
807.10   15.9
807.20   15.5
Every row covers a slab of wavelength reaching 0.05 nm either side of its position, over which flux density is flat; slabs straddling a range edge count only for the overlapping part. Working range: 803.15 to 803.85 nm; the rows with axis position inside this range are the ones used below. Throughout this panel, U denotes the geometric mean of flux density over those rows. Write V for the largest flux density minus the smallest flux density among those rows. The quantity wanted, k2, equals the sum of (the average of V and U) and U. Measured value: 24.2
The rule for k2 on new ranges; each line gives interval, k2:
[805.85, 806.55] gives 23.4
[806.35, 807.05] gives 24.0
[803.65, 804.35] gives 24.6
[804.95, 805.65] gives 24.1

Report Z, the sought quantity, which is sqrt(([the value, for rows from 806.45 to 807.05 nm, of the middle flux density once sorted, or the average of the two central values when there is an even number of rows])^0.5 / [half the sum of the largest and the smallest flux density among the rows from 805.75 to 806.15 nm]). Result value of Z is 0.502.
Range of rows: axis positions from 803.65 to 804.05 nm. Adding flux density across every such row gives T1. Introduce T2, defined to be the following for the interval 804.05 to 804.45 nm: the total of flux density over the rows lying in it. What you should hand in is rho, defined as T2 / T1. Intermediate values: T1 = 64.9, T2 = 65.0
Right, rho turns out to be 1.00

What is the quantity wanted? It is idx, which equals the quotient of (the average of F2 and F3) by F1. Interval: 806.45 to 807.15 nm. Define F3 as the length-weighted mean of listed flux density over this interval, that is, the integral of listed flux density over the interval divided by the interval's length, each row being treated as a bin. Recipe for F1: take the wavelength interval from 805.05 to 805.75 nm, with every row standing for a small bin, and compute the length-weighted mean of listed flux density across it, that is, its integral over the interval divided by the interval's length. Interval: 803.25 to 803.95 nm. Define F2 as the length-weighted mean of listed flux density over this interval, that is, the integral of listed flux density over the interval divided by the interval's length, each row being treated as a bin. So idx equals 0.99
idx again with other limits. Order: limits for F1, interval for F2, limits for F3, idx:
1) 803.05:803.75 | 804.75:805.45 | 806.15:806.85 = 1.00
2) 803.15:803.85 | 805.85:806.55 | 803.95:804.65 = 0.99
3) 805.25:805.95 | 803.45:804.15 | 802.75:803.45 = 1.01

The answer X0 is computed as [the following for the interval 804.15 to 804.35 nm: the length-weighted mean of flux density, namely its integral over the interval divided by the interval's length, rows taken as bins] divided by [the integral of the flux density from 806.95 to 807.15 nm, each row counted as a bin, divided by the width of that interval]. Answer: 1.02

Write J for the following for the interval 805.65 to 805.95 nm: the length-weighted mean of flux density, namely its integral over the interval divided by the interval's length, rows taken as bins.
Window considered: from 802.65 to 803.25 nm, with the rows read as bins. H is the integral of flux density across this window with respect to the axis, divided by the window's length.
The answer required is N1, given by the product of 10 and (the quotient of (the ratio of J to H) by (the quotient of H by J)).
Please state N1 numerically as 9.8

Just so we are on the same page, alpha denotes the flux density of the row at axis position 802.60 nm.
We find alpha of 16.7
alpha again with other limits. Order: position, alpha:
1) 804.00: 16.3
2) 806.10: 15.4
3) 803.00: 15.6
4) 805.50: 15.9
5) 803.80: 16.2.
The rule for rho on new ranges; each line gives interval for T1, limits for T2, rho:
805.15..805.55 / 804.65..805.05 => 1.00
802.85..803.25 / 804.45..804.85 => 1.01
